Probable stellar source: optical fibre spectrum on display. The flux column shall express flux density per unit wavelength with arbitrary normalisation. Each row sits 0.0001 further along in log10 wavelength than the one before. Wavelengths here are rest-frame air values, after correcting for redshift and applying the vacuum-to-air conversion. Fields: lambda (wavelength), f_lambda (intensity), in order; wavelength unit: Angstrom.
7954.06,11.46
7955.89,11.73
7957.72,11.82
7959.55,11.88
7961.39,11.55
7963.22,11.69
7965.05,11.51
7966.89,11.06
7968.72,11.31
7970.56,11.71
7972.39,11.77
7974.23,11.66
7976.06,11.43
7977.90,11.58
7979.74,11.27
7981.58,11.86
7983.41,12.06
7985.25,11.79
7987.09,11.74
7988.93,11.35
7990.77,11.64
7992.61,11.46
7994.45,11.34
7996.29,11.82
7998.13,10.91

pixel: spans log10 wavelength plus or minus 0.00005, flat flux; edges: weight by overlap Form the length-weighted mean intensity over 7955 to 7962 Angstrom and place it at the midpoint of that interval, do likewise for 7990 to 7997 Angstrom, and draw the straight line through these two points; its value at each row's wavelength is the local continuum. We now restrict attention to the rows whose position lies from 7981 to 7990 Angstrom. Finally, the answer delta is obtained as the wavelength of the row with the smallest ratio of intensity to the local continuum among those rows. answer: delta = 7988.93 Angstrom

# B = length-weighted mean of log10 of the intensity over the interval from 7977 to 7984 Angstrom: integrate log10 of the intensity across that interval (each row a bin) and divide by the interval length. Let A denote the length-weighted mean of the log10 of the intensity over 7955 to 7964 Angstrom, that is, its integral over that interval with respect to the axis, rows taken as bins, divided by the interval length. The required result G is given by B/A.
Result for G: 1.00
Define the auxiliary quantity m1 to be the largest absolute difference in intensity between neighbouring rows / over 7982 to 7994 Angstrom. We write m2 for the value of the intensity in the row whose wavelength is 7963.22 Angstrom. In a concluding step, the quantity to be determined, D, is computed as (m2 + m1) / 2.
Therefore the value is 6.04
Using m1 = 0.39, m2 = 11.69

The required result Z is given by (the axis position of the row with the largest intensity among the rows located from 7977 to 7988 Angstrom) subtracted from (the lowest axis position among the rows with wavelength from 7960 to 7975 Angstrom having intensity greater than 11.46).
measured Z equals -22.0 Angstrom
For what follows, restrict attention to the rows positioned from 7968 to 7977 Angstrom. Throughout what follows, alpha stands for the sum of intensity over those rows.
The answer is 57.9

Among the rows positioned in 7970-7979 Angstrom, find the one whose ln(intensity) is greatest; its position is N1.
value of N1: 7972.39 Angstrom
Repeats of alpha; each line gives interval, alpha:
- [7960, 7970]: 57.1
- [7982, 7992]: 58.6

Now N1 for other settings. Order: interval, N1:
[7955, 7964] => 7959.55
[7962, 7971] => 7970.56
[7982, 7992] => 7983.41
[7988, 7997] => 7996.29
